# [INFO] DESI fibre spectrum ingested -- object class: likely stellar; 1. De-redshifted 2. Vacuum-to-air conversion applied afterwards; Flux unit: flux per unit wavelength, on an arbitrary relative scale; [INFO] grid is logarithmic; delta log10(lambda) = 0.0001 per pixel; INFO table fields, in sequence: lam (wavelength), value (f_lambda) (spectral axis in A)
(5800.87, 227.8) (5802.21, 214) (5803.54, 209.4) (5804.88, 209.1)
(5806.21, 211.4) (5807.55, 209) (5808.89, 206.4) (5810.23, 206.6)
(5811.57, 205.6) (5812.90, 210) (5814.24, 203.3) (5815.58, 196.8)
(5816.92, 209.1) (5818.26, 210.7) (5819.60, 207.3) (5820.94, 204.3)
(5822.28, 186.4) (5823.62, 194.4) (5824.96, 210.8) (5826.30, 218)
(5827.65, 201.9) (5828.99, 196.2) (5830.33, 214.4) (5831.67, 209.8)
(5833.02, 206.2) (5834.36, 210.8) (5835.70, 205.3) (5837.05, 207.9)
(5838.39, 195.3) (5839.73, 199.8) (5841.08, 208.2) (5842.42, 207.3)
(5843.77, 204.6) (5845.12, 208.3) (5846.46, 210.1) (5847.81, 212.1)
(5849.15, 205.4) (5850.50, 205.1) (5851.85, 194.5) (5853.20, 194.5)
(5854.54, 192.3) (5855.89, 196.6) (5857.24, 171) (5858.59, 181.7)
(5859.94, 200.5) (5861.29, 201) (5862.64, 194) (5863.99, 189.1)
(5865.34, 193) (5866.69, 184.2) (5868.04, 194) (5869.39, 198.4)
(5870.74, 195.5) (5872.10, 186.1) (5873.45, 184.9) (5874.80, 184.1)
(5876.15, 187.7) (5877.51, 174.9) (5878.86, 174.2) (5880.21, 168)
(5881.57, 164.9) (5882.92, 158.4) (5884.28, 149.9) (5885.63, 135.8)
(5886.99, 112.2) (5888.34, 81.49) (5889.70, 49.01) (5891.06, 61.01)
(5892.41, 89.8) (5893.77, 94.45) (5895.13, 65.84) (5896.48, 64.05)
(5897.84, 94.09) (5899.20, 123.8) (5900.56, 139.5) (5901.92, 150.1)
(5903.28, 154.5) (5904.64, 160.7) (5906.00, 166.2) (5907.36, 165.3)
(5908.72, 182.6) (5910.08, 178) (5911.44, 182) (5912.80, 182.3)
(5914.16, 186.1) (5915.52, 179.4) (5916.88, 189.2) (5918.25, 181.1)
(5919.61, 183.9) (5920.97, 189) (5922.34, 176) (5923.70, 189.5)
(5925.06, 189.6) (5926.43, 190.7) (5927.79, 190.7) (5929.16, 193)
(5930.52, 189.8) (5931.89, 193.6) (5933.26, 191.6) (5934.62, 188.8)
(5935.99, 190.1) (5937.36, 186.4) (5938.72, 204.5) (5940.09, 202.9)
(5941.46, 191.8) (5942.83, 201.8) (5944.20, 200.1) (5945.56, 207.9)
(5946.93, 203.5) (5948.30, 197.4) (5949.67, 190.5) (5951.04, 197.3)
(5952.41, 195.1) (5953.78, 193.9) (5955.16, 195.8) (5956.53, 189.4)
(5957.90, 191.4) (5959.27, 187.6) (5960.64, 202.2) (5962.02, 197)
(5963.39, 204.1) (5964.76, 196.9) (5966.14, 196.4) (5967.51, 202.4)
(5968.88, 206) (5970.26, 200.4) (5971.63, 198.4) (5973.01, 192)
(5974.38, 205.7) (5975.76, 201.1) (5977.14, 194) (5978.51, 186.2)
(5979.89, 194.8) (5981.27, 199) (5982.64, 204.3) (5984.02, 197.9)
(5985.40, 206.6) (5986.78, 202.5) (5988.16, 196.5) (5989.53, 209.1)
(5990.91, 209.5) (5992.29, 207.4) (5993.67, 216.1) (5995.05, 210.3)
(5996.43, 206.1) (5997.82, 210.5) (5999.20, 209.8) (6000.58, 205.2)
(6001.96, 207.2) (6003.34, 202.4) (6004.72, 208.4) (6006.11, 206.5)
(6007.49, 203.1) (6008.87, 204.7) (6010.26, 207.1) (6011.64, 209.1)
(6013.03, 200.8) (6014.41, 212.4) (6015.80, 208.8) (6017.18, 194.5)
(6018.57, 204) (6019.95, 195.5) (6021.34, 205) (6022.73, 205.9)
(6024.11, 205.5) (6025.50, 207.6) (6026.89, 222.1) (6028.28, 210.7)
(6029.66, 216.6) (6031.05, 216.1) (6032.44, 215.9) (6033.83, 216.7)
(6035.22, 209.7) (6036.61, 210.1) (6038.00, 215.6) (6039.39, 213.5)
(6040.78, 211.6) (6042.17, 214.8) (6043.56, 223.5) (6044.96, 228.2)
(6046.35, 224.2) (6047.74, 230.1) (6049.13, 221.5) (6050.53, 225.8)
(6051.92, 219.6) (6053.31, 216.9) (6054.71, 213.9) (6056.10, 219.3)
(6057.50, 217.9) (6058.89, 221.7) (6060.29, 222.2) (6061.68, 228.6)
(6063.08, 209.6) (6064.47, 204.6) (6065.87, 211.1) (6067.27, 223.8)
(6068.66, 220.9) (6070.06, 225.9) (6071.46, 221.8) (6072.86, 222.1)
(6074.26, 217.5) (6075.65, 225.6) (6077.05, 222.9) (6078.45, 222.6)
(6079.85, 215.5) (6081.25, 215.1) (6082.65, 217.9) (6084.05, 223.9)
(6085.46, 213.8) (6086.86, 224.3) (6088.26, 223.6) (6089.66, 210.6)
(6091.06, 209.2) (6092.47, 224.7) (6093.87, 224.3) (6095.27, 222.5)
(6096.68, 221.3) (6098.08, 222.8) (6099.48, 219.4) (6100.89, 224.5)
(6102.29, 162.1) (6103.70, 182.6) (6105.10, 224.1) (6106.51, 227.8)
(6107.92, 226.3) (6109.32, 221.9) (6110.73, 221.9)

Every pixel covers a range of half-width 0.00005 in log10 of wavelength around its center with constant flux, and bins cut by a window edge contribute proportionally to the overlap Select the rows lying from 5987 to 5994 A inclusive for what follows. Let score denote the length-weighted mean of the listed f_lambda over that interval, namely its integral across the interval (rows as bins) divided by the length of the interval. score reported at 207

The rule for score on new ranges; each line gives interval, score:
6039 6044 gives 216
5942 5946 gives 203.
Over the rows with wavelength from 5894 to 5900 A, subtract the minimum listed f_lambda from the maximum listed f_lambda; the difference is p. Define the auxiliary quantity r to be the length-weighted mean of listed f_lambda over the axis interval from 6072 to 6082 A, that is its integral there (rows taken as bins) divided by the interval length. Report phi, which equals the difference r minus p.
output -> 161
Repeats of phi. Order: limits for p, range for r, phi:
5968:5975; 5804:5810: 195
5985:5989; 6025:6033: 205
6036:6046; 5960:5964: 183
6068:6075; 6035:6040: 204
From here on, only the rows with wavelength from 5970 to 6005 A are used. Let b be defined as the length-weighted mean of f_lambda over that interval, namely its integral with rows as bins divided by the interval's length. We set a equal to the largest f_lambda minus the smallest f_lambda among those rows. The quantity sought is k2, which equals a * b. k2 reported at 6074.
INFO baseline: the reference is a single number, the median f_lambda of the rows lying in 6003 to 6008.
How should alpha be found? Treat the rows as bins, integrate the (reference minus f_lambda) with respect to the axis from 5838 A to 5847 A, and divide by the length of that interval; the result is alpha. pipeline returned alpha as 0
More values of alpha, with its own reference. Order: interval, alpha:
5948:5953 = 10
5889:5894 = 133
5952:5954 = 10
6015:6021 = 4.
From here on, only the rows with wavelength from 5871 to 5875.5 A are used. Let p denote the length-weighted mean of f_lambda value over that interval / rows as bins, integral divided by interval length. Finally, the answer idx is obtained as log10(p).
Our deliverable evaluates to 2.27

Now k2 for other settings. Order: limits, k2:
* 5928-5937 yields 916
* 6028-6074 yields 5569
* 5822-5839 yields 6474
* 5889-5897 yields 3220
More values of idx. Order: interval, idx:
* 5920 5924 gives 2.27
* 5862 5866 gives 2.28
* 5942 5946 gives 2.31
